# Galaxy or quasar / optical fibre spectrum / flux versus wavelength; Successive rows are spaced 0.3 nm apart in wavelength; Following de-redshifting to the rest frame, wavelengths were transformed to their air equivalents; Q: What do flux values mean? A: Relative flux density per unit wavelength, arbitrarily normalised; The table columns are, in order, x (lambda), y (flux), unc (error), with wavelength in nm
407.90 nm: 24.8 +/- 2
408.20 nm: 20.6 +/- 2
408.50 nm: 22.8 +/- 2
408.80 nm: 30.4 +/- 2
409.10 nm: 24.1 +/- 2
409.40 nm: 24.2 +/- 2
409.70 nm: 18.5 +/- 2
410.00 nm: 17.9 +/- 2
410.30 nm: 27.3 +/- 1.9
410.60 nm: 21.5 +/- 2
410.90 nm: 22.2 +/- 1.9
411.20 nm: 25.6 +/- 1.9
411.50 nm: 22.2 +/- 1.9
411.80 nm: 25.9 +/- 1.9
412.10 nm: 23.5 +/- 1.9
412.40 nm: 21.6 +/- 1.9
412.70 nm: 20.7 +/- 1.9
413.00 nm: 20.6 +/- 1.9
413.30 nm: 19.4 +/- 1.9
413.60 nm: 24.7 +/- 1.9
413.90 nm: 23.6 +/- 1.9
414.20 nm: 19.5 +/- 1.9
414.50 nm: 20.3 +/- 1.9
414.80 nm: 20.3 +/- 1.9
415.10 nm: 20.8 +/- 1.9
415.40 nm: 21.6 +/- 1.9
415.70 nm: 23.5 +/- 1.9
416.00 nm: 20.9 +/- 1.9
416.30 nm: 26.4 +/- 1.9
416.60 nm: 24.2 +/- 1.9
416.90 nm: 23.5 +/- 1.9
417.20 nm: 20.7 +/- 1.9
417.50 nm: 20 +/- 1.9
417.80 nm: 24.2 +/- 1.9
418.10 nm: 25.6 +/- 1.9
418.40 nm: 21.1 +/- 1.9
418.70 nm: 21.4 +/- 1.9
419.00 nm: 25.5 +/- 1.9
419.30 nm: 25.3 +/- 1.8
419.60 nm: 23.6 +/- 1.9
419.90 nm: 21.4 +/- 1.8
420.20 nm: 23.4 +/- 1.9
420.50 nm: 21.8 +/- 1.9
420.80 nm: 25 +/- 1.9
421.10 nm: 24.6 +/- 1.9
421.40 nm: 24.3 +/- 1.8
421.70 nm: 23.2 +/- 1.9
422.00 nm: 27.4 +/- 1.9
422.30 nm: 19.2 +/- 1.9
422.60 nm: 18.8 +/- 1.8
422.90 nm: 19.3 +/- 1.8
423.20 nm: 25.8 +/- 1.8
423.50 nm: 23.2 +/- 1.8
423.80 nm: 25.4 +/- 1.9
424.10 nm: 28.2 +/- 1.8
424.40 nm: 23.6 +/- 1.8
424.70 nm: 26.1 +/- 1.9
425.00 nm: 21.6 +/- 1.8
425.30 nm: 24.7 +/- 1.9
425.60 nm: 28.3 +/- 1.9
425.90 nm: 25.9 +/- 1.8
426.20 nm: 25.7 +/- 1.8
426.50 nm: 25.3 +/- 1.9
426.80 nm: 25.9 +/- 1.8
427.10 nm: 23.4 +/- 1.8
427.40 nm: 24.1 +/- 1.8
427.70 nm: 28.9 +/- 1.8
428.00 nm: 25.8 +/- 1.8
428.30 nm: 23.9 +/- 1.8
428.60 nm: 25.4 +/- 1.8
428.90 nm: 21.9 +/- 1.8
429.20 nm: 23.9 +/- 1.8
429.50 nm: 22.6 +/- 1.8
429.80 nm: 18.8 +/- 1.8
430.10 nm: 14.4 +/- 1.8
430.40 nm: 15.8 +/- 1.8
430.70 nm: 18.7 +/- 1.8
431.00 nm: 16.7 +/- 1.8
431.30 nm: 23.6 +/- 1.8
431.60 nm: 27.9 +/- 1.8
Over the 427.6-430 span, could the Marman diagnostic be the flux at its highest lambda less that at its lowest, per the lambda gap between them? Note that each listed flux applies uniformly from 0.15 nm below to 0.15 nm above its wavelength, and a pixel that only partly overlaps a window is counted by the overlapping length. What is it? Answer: -5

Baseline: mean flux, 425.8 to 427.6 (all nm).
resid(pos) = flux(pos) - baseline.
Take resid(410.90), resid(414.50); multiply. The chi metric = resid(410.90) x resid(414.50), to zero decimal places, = 14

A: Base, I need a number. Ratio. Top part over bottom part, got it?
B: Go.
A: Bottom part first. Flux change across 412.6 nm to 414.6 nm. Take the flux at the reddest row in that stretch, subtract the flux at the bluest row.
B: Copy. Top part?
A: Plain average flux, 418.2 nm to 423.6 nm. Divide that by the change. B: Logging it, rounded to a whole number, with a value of -58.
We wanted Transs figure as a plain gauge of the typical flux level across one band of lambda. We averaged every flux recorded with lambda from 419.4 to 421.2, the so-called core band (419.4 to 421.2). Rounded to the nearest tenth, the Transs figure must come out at 23.3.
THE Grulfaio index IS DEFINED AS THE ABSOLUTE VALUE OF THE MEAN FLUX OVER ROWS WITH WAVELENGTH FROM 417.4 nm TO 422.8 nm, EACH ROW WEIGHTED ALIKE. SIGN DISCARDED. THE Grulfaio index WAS 23.1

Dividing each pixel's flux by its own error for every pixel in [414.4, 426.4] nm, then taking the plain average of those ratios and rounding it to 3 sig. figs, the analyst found 12.5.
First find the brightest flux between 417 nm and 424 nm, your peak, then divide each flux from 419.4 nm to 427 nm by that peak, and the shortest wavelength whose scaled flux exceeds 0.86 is 419.60 nm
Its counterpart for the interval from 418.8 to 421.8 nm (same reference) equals 419.00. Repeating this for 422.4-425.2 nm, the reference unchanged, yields 423.20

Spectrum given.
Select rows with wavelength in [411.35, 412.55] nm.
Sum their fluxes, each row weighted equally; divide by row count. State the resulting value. 23.3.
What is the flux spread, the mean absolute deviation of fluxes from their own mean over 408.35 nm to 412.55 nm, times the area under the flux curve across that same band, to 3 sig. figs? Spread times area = 241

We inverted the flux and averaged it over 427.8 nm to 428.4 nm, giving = 0.040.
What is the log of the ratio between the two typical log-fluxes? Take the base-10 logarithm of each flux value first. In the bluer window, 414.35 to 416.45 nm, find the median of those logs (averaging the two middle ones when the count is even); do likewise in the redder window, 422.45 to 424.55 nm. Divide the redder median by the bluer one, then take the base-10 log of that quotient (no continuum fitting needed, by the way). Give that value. 0.017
